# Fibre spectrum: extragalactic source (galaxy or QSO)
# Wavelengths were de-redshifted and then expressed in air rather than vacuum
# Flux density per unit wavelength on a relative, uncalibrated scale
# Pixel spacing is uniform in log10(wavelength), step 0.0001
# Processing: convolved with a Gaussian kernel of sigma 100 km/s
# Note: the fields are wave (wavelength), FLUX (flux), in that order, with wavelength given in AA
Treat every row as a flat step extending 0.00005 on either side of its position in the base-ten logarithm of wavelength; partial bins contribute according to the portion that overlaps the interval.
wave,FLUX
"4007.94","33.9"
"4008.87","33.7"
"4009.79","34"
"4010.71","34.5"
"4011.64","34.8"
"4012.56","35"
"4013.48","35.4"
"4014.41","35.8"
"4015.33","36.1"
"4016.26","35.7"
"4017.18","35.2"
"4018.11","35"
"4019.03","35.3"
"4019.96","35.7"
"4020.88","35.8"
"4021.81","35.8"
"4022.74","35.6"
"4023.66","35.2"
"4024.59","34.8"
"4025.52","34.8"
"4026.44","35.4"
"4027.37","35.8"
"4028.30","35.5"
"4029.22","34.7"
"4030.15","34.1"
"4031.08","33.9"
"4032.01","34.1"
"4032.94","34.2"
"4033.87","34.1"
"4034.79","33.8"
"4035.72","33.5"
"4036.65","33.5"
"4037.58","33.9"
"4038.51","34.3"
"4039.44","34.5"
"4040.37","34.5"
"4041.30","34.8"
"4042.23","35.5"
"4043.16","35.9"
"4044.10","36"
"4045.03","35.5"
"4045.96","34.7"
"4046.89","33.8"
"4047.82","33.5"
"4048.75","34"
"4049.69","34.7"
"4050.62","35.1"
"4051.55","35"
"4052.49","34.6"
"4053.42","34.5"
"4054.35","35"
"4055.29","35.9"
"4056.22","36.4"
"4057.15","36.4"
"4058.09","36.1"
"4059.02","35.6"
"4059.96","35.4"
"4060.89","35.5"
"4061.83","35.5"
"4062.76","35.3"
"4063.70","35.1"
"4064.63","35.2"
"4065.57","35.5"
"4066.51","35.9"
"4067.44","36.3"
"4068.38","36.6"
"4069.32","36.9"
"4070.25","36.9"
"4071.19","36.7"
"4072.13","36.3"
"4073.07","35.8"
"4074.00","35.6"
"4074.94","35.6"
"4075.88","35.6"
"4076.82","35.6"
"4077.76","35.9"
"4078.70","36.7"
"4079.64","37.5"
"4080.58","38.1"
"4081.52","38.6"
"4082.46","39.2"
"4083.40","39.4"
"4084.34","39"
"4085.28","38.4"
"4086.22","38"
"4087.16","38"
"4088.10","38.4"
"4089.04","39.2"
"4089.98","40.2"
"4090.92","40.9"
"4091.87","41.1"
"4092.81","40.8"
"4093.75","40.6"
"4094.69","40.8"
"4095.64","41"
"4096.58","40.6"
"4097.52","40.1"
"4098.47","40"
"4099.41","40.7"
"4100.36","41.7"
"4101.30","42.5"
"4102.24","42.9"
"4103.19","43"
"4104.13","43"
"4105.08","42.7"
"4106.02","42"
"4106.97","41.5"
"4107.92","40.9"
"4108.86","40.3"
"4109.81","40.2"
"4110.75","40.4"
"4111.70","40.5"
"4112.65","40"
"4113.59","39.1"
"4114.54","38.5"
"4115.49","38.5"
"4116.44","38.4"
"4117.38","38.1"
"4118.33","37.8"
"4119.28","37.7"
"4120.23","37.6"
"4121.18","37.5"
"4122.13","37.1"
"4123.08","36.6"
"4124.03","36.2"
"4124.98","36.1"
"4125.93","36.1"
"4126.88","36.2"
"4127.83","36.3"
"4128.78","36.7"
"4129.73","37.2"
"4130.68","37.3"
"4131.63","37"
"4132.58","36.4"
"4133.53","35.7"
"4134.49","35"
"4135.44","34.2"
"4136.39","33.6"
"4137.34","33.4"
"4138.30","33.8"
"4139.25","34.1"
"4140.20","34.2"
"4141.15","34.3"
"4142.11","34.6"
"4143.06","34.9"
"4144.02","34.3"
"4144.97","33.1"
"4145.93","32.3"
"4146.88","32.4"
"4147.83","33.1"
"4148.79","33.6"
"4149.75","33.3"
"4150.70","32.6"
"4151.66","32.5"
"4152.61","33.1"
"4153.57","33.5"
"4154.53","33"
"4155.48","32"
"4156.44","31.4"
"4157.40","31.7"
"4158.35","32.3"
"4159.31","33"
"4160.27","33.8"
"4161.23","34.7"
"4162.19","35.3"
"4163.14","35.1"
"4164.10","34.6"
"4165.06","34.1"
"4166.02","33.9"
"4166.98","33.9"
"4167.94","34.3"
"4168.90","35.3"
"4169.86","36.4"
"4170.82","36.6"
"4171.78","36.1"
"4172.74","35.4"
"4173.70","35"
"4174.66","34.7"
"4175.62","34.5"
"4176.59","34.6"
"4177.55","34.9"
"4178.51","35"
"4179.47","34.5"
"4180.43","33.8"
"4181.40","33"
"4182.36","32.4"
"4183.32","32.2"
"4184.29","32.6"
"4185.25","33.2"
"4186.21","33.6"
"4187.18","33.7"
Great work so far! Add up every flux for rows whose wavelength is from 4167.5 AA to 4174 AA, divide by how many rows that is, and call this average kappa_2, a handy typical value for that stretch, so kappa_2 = 35.6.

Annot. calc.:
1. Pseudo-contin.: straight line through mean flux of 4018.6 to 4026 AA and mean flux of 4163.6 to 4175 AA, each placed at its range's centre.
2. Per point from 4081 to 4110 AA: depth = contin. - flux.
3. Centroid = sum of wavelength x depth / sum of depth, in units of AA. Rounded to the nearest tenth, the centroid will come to 4097.4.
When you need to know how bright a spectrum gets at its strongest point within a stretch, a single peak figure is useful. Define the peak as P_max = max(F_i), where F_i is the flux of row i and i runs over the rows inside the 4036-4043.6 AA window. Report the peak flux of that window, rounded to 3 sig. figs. 35.9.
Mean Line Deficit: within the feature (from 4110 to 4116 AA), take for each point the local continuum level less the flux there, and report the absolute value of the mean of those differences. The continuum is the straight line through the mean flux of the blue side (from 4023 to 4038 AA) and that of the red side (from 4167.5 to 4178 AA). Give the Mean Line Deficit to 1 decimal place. 4.6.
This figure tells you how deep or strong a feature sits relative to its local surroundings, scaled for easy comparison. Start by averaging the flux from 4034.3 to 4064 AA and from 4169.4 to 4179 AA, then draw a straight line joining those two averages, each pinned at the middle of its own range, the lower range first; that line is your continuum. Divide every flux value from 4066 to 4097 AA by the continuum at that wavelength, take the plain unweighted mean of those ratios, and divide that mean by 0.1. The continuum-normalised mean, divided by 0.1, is 10.9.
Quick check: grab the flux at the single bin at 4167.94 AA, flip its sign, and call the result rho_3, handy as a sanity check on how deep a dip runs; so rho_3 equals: -34.3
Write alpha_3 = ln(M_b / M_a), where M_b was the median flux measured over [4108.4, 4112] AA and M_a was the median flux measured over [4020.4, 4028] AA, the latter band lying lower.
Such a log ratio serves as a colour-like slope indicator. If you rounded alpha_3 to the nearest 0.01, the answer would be 0.13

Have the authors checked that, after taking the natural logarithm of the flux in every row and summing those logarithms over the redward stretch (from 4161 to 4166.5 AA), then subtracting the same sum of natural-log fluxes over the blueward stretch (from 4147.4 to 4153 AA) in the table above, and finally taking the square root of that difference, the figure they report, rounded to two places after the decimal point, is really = 0.53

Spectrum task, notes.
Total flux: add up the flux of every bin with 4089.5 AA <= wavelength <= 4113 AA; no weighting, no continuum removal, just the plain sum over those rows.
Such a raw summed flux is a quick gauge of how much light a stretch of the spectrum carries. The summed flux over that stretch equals 1028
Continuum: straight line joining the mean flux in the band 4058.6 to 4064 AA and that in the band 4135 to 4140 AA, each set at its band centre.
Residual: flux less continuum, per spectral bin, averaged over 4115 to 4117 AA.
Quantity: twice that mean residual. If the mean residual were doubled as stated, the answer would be 8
